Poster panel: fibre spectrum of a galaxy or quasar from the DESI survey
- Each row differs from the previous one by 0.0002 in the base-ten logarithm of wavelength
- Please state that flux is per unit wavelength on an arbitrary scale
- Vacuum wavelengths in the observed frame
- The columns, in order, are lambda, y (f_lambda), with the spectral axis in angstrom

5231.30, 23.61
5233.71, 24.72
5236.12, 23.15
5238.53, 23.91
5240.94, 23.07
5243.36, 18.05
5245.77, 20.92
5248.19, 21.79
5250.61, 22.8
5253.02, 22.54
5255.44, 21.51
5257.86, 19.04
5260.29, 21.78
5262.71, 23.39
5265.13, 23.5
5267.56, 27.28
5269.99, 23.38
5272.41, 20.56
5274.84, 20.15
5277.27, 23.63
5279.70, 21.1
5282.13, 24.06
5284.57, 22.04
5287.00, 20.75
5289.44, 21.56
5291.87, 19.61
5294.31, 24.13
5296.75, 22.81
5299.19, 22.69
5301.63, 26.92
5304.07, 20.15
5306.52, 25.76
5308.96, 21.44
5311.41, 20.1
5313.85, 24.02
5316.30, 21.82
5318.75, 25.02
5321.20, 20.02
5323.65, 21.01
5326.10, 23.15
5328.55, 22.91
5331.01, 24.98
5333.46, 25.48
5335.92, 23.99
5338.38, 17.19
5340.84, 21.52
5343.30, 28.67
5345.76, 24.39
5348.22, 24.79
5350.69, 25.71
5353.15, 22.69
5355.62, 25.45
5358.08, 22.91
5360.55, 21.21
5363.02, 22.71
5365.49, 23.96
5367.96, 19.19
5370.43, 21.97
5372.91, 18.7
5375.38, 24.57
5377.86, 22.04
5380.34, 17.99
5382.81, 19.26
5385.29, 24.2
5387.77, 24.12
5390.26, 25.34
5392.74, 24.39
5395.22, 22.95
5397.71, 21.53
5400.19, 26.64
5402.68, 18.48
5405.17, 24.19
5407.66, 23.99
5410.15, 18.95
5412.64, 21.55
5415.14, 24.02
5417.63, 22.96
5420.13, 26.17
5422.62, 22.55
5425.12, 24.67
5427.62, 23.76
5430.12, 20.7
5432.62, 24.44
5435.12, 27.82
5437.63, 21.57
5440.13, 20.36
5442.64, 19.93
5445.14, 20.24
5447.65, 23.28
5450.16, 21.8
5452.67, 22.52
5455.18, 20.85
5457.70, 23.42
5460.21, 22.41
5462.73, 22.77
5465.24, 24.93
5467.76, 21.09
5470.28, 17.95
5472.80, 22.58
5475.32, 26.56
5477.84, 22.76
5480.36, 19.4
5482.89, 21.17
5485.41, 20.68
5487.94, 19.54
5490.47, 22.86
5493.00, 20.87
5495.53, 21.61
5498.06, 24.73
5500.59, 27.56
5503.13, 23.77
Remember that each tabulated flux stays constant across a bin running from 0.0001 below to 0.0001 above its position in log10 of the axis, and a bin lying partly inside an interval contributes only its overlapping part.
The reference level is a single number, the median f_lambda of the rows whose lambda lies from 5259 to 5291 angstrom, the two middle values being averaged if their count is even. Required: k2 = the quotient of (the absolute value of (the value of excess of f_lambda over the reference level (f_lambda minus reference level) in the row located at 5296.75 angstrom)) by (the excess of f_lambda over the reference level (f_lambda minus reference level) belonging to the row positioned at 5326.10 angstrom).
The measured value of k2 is 0.7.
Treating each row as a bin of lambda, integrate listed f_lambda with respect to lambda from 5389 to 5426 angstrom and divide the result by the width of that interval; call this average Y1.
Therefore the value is 23.2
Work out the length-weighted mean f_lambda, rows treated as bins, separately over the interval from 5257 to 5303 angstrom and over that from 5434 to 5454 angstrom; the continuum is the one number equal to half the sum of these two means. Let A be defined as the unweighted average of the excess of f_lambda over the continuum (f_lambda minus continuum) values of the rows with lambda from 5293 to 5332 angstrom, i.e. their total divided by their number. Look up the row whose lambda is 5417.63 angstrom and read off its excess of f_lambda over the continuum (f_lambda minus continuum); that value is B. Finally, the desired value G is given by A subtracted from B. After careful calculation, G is 0.0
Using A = 0.6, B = 0.6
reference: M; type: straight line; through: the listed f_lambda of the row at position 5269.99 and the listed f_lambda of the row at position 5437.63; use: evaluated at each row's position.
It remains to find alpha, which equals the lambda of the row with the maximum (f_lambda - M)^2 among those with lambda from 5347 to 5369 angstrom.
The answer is 5350.69 angstrom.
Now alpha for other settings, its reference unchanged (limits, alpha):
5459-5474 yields 5465.24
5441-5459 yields 5457.70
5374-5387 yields 5380.34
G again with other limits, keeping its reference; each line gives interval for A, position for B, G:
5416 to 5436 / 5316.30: -2.3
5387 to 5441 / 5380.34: -5.2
